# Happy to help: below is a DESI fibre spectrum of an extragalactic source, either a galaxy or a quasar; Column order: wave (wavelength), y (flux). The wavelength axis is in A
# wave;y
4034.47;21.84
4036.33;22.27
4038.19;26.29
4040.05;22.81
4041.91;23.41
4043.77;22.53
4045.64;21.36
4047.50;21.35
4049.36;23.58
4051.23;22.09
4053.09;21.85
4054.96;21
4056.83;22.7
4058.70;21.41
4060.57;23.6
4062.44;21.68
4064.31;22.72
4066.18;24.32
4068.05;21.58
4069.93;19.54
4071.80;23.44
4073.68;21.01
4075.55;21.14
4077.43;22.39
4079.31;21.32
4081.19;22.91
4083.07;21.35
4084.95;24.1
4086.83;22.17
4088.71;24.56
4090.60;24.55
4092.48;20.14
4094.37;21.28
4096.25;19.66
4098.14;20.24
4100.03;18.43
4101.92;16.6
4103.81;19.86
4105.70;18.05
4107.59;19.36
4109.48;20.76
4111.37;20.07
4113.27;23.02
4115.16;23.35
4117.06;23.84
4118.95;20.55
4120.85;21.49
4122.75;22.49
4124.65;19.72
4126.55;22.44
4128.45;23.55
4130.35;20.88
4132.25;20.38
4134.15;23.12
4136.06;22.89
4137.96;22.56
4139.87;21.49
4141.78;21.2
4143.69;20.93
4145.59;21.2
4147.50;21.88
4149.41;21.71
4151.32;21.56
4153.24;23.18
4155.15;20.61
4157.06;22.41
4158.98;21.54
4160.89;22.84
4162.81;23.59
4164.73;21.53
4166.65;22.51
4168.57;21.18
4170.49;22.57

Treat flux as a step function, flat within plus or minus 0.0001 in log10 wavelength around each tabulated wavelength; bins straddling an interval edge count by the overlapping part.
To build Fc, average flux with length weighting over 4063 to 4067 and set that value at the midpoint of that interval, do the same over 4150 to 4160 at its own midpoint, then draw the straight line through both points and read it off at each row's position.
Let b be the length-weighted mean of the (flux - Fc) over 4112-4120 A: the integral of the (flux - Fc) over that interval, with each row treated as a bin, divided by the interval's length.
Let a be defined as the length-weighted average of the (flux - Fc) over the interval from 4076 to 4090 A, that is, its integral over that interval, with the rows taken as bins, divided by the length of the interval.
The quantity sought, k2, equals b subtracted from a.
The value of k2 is -0.4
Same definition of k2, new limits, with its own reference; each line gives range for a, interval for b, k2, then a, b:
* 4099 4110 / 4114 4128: -3.5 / -3.9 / -0.4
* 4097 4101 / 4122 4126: -2.2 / -3.4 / -1.2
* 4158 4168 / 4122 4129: 1.0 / 0.6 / -0.4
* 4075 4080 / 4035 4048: -0.6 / -1.5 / -0.9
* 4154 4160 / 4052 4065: 1.1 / -0.2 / -1.3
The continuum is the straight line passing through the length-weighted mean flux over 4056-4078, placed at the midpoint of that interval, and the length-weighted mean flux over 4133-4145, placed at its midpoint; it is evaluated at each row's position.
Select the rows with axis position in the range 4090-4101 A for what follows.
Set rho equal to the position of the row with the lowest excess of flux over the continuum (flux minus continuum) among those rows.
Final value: 4100.03 A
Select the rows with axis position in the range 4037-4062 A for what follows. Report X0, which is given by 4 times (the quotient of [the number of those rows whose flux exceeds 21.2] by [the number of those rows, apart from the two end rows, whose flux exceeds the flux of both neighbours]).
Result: 16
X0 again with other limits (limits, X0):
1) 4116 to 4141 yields 12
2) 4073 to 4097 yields 7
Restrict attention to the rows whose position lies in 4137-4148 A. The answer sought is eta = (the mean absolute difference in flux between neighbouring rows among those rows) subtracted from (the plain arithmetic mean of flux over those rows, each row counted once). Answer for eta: 21.0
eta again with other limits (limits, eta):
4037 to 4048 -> 21.7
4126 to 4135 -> 20.3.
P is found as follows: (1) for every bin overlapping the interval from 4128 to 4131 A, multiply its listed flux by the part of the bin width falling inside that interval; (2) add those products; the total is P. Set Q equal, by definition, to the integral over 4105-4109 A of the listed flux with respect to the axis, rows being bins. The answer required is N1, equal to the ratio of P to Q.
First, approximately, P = 66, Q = 76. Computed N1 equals 0.87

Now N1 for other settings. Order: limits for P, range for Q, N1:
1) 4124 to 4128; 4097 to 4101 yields 1.11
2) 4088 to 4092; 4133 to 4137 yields 1.05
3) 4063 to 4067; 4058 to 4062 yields 1.04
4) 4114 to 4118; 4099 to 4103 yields 1.34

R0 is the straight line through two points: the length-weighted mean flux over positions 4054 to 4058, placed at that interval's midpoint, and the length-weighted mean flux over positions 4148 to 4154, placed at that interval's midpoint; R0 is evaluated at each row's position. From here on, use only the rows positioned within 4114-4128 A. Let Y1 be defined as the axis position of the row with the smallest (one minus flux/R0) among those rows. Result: 4117.06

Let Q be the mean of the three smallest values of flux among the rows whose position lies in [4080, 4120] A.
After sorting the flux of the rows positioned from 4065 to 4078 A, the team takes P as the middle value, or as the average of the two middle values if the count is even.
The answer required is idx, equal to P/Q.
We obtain 1.22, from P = 21.6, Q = 18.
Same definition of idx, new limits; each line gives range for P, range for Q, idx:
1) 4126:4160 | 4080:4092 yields 0.98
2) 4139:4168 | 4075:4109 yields 1.22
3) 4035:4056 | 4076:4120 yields 1.26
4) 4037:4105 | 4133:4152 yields 1.03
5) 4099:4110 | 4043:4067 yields 0.89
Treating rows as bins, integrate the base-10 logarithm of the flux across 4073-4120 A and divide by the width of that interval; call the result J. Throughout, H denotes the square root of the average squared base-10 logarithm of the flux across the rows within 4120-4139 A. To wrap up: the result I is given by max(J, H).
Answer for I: 1.341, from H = 1.341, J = 1.32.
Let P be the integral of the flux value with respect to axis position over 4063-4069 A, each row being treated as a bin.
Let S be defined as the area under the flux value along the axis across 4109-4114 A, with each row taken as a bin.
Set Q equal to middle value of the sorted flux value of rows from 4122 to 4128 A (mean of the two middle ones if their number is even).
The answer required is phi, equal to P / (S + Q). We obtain 1.06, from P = 137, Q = 22.4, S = 106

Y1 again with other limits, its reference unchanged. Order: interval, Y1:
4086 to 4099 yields 4088.71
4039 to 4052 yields 4049.36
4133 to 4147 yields 4134.15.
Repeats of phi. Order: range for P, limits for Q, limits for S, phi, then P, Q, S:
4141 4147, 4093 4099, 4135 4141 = 0.83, 127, 20.2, 134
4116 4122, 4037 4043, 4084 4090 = 0.80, 132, 23.4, 142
